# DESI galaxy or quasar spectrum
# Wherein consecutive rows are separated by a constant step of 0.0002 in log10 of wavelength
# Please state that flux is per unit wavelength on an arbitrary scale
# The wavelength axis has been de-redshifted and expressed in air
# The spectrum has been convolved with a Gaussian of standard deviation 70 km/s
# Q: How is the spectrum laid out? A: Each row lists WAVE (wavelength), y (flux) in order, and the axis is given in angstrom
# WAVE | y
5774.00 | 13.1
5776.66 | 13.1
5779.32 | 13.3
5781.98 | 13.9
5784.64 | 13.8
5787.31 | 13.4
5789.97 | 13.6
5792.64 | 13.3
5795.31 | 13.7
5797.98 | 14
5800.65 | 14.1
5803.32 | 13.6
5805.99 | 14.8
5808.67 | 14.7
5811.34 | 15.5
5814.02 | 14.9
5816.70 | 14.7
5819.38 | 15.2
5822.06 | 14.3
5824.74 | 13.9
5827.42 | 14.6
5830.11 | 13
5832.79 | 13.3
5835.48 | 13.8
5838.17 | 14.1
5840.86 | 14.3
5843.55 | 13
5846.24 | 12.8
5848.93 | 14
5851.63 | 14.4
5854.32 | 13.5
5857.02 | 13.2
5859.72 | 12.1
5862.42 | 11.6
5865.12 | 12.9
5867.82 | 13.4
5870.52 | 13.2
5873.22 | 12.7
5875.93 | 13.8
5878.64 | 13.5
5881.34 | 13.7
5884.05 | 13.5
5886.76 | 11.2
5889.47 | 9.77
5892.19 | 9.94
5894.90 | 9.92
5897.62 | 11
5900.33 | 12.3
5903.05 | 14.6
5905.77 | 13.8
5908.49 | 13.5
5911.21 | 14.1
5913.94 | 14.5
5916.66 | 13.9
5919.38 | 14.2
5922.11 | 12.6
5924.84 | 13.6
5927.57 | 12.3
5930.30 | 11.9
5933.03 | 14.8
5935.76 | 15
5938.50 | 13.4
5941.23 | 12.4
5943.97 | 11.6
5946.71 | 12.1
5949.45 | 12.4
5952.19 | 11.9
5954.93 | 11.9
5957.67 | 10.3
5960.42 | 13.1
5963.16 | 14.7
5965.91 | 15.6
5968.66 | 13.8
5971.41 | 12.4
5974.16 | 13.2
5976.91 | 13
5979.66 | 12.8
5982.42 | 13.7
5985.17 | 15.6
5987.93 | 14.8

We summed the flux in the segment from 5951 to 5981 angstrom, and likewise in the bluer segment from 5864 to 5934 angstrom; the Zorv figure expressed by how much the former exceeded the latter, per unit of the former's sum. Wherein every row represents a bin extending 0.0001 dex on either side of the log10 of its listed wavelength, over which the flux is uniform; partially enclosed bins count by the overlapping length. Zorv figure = -1.3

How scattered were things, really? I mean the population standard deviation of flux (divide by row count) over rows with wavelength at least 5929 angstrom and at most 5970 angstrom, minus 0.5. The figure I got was 1.0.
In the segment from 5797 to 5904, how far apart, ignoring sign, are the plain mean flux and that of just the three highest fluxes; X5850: 1.9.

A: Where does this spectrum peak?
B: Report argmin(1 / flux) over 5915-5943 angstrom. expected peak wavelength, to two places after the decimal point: 5935.76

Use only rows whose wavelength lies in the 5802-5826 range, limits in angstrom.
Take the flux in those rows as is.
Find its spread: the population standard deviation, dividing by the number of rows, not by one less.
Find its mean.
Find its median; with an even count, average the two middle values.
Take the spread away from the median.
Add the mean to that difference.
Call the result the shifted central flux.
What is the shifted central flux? 28.8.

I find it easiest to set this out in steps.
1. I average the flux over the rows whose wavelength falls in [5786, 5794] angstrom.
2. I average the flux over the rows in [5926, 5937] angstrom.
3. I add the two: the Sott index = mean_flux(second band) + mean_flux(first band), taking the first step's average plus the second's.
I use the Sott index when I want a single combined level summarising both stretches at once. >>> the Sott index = 26.9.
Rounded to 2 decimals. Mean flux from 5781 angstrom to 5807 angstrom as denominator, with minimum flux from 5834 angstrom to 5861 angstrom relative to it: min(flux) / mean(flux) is 0.88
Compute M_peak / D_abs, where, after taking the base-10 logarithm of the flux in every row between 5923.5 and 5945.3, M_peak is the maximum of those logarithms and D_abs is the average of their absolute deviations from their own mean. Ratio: 33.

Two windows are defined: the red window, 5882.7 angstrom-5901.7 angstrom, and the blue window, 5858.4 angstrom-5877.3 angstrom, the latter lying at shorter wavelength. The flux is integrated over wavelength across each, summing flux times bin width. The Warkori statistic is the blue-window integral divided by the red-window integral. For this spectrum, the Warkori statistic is 1.15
